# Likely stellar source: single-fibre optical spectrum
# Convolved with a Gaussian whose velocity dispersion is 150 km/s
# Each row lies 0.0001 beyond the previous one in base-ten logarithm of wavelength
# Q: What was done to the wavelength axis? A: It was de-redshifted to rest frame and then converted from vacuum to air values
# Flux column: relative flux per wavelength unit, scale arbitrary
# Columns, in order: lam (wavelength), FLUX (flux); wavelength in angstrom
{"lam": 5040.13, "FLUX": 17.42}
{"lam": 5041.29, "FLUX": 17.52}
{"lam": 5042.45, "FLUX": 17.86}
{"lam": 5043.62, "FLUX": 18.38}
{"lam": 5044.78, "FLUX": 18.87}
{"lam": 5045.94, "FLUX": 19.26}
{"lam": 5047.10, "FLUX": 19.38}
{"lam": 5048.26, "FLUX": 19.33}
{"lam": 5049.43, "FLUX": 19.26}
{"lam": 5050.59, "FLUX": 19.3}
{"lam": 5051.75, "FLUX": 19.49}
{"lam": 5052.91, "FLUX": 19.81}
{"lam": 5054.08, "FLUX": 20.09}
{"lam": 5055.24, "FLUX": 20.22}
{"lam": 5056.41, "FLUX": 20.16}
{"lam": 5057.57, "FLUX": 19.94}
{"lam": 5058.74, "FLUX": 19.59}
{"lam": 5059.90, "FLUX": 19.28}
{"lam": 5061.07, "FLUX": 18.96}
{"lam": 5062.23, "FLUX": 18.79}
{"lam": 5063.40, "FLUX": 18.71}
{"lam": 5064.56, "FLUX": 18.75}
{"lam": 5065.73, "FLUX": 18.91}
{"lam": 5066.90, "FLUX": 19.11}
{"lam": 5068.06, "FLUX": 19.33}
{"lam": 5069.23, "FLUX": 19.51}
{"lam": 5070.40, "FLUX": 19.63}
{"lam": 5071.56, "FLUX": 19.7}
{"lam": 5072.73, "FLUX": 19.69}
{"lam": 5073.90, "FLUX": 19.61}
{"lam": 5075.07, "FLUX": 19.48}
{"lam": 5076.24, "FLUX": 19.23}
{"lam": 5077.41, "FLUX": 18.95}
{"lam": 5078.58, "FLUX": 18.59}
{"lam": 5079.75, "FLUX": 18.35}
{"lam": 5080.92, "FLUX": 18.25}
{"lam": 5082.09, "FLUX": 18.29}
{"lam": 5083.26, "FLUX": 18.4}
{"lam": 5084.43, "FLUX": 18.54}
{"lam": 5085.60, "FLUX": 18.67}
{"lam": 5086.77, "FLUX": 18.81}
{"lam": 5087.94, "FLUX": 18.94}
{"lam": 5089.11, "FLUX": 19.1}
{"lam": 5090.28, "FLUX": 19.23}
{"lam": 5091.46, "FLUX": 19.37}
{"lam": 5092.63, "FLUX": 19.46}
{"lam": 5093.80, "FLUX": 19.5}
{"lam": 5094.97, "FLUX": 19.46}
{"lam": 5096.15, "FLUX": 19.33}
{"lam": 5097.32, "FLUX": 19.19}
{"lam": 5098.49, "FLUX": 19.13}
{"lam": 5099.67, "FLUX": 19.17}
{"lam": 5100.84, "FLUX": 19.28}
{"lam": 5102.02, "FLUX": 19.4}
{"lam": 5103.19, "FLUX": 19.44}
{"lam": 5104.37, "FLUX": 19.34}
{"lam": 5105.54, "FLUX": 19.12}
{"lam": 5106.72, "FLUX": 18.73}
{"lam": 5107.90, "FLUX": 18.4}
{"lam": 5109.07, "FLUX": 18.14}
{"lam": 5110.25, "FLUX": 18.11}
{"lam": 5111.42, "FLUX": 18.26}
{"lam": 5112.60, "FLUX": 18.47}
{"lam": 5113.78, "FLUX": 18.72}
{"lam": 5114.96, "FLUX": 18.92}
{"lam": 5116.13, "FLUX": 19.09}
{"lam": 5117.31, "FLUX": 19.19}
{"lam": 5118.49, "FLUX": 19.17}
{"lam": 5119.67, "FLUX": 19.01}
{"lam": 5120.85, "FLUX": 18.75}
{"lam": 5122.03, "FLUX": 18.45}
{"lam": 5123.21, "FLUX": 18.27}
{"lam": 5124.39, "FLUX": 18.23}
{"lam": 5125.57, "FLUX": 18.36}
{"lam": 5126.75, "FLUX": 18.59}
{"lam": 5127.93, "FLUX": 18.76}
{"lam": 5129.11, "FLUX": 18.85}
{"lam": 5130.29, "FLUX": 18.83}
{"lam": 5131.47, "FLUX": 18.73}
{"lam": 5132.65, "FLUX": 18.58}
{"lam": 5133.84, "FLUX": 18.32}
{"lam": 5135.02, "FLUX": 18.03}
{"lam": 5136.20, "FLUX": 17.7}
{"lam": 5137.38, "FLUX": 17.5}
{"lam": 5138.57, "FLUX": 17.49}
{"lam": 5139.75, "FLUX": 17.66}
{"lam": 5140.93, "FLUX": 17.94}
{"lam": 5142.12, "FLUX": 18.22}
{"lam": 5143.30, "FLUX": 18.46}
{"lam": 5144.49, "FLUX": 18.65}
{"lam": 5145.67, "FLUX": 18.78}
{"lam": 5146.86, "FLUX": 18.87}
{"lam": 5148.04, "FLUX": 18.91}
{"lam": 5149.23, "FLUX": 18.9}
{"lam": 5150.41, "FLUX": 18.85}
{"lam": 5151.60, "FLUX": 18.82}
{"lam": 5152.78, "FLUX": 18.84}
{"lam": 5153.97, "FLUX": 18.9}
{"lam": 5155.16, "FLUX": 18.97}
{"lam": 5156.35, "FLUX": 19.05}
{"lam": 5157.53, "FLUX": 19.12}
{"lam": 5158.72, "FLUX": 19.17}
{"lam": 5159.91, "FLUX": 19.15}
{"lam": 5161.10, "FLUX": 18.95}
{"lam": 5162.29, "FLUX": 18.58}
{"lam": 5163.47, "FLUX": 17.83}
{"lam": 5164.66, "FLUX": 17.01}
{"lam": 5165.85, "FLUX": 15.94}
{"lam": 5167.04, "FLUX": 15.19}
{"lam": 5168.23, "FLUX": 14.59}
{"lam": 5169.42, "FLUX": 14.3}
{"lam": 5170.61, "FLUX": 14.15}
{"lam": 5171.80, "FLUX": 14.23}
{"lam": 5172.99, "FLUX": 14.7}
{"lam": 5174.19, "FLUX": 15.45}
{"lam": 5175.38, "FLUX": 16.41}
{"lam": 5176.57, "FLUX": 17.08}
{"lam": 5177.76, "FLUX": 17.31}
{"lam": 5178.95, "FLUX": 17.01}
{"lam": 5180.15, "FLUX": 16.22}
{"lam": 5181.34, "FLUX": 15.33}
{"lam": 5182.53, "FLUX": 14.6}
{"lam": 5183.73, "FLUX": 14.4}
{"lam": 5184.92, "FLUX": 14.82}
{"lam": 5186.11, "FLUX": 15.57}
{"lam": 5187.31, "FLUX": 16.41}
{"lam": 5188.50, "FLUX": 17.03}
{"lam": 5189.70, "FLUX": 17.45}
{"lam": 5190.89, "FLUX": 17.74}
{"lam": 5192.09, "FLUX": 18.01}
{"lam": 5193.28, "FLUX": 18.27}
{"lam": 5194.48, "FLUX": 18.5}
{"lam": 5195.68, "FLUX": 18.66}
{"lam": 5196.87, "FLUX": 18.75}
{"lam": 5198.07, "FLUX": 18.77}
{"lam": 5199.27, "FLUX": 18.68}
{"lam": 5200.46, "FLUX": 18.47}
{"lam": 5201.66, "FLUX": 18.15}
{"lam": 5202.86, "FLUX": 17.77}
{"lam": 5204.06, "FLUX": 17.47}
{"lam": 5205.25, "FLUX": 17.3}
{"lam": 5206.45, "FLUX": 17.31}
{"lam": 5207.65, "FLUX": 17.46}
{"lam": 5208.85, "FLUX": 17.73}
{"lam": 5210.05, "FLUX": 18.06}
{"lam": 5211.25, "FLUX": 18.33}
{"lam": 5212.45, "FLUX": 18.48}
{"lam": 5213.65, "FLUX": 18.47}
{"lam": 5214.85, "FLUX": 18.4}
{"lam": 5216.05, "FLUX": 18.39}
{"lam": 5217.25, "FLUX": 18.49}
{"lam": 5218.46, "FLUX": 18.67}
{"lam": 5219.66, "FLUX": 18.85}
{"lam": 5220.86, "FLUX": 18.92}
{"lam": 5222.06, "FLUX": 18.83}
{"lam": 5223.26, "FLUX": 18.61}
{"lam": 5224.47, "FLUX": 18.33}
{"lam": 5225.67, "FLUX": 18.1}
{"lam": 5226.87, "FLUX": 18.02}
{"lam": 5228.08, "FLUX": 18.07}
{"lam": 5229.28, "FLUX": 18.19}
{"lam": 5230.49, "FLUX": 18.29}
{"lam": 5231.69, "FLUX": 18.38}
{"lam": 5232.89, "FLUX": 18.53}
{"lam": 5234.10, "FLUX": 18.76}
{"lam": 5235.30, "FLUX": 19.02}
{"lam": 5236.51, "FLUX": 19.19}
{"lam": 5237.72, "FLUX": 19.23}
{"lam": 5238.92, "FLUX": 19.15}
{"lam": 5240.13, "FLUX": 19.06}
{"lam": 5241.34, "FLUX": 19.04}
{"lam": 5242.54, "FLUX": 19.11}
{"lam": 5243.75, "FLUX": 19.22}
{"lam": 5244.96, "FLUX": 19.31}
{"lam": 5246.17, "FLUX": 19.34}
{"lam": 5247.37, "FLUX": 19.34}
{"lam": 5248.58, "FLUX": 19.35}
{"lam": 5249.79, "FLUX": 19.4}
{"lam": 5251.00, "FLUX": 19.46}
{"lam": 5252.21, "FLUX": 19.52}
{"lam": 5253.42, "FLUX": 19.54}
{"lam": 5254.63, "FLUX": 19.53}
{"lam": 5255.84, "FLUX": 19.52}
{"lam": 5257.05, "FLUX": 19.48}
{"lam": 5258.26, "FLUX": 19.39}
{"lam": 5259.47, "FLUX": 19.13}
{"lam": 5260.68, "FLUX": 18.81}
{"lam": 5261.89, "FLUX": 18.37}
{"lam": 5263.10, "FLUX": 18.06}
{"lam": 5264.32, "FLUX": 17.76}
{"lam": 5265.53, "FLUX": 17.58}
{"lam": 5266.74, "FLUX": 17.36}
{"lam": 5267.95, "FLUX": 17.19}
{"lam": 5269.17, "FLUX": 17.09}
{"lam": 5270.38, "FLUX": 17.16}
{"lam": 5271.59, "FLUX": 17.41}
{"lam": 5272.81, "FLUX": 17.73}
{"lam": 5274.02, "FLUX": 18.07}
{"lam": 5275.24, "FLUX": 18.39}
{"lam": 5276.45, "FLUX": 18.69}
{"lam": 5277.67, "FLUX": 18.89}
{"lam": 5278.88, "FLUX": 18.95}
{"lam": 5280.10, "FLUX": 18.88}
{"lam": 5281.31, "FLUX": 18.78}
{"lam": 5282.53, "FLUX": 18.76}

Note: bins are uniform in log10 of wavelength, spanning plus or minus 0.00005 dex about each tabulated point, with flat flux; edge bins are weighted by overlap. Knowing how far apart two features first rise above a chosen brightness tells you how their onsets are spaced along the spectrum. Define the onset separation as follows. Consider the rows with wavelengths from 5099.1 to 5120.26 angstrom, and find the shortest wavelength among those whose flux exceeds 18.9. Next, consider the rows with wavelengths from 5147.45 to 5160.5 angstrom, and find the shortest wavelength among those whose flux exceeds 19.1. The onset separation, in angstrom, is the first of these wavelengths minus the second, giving -57.9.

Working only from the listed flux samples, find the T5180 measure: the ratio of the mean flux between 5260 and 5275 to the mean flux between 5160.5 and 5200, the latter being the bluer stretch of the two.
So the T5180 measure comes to 1.07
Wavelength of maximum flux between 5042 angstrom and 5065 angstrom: 5055.24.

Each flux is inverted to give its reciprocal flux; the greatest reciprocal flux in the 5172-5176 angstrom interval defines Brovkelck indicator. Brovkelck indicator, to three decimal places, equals 0.068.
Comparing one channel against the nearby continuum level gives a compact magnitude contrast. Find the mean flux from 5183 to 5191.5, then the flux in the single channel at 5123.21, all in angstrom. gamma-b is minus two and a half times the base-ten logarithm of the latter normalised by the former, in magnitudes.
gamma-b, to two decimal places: -0.13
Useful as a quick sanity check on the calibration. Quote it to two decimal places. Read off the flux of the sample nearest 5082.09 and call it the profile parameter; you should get 18.29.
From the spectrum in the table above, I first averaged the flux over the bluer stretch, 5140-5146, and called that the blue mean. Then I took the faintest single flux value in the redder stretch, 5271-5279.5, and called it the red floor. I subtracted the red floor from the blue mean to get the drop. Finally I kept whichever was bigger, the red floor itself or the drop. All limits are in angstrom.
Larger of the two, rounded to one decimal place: 17.4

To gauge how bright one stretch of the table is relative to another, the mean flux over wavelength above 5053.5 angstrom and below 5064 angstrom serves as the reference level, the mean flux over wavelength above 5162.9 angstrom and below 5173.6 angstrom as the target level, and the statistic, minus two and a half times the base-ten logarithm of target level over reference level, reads 0.26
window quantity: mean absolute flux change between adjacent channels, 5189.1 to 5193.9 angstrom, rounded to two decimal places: 0.27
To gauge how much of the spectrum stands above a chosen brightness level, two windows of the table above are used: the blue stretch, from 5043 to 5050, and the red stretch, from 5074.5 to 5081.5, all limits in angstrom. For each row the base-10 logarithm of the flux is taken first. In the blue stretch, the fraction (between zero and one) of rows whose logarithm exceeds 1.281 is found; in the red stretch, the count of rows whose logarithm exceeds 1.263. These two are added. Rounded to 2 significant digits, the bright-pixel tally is 5.7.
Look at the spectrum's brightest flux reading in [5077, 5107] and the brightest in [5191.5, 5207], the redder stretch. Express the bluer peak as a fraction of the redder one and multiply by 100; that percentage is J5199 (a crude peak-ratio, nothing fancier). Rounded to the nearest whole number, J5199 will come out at 104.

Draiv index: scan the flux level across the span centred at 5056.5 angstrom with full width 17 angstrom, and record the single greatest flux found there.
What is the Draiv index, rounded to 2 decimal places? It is 20.22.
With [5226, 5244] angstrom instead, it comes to 19.23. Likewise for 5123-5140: 18.85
